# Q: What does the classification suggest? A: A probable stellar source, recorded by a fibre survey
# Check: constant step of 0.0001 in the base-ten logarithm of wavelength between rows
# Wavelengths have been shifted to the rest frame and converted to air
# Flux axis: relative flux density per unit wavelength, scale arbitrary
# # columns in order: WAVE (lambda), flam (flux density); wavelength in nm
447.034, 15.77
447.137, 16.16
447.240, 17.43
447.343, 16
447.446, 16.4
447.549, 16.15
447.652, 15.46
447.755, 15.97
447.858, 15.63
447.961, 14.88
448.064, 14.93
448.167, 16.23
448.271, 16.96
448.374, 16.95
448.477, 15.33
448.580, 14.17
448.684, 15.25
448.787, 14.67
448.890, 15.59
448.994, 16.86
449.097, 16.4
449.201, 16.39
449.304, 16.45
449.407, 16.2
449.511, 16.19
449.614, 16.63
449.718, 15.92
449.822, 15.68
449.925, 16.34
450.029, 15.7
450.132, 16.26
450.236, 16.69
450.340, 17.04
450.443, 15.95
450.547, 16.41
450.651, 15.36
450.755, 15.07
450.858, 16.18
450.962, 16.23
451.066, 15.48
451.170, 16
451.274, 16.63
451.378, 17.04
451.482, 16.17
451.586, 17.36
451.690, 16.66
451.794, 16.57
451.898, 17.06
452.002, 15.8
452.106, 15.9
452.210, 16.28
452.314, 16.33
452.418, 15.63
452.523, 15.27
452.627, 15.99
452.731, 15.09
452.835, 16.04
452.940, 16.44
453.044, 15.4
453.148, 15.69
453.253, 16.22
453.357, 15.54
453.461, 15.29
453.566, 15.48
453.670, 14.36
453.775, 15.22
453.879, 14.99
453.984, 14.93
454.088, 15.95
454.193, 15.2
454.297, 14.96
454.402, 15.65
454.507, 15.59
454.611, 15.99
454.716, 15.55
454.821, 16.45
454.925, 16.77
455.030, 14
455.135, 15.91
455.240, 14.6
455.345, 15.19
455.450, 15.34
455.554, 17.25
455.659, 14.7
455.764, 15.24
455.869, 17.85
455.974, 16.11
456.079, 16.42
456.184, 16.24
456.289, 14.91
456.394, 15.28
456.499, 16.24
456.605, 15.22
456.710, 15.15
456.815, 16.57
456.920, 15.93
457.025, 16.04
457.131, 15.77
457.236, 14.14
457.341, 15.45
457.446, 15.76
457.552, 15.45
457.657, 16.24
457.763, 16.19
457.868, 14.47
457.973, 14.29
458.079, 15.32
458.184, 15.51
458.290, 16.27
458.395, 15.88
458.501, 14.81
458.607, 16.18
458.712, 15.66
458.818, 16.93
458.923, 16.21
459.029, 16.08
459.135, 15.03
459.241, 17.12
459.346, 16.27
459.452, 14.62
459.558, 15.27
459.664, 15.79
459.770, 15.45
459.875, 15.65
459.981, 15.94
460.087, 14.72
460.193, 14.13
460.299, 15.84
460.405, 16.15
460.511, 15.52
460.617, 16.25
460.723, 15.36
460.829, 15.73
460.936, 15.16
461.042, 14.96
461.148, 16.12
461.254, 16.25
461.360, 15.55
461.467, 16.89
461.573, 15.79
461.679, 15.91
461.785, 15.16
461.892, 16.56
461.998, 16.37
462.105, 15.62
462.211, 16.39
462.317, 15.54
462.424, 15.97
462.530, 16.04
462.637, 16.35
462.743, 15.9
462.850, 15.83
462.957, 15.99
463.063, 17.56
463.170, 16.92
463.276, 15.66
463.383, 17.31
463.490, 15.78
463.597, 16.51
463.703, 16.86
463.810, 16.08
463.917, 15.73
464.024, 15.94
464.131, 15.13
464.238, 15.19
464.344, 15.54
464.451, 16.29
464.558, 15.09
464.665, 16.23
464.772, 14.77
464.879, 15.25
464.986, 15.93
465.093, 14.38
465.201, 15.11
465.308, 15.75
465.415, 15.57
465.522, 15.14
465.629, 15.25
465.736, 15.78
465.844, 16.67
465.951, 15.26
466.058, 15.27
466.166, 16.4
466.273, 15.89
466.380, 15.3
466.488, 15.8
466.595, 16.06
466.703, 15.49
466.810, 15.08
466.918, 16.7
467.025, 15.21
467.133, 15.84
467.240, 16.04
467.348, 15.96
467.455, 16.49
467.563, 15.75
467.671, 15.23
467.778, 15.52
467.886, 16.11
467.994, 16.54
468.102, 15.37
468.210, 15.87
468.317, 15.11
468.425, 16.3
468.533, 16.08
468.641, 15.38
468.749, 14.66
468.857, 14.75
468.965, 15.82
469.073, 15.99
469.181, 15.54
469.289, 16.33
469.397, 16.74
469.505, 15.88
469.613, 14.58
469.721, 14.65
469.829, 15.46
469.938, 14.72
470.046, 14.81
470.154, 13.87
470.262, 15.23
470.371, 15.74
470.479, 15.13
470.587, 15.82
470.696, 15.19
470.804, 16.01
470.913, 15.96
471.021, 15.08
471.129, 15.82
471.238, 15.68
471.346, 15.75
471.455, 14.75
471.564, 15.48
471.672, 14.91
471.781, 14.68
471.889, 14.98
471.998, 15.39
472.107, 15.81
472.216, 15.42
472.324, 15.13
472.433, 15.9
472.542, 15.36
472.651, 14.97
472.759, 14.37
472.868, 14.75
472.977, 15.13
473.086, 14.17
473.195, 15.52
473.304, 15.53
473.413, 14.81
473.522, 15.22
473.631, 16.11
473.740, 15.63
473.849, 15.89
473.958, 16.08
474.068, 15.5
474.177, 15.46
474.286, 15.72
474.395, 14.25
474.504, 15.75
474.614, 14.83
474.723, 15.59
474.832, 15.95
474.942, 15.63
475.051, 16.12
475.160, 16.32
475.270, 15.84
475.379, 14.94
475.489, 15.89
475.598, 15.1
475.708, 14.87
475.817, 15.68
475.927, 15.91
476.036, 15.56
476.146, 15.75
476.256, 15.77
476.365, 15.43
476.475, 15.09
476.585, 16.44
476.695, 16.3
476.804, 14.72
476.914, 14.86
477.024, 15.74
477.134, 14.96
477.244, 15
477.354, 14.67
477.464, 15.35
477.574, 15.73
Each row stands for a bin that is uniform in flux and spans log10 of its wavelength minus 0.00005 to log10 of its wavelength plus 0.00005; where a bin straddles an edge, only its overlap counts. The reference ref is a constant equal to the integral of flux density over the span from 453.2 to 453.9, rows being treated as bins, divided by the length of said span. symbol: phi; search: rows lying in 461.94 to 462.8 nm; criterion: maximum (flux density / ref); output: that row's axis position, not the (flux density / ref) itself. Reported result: 462.211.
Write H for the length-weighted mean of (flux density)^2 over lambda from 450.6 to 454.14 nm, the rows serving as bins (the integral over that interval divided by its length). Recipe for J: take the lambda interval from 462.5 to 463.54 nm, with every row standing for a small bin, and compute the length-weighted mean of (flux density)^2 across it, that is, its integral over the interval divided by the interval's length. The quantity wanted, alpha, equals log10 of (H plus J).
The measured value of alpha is 2.72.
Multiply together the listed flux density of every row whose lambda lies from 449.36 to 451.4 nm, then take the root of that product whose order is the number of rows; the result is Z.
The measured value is 16.1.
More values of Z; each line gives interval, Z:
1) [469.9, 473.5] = 15.2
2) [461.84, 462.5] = 16.1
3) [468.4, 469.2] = 15.6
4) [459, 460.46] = 15.6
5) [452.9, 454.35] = 15.4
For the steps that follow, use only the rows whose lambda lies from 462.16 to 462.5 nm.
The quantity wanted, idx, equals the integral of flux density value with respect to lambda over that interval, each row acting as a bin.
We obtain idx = 5.44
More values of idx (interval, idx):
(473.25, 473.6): 5.34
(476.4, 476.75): 5.57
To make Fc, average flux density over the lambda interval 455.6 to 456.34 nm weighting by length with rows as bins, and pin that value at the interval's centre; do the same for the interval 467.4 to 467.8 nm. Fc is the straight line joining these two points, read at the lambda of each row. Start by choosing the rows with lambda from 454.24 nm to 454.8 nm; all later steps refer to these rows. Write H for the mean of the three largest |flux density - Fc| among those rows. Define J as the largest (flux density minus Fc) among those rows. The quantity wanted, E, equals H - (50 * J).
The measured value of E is -1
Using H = 0.6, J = 0.0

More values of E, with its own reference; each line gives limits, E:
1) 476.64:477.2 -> -30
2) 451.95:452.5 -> -17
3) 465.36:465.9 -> -42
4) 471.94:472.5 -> -8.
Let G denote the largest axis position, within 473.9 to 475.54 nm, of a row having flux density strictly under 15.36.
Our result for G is 475.379 nm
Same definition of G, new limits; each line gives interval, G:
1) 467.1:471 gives 470.696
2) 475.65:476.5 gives 476.475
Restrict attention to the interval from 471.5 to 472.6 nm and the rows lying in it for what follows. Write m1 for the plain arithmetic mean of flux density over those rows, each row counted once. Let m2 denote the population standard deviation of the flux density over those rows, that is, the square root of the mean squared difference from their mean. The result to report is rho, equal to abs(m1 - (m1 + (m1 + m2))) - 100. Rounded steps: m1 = 15.3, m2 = 0.4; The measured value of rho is -84.3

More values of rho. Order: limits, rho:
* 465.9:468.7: -83.8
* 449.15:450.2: -83.5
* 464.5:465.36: -84.1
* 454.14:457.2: -83.5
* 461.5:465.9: -83.5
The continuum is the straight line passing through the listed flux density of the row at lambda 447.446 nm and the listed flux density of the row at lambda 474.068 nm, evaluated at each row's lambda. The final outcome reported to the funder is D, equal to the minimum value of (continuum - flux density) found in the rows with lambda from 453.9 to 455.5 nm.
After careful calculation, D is -0.6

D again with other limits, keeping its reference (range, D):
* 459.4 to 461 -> -0.3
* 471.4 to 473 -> -0.3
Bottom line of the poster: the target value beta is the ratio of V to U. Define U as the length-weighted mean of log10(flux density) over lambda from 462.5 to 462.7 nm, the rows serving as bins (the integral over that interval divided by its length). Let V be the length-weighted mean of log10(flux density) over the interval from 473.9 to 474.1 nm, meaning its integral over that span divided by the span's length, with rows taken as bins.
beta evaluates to 0.99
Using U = 1.21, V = 1.19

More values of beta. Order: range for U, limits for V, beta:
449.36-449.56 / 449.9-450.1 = 1.00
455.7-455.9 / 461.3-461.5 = 1.00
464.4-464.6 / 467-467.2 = 1.00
